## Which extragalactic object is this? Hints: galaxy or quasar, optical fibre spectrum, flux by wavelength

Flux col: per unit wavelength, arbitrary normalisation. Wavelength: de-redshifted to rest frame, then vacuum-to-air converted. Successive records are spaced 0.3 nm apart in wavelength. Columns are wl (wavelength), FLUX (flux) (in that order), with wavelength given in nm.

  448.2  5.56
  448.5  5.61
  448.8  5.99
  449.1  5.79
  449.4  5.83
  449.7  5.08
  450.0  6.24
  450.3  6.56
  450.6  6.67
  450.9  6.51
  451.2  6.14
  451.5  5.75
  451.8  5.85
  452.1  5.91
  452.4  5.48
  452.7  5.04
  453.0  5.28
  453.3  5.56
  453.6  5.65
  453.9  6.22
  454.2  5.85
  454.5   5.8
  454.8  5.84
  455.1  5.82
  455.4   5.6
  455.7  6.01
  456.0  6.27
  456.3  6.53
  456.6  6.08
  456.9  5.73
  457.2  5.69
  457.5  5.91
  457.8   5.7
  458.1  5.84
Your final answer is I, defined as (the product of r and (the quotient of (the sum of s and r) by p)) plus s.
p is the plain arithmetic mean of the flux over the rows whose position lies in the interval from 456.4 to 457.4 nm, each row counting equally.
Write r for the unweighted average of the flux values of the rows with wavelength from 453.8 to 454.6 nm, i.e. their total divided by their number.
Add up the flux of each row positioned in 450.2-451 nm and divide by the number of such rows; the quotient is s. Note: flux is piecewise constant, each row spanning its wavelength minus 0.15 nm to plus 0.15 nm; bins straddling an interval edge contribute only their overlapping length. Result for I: 19.4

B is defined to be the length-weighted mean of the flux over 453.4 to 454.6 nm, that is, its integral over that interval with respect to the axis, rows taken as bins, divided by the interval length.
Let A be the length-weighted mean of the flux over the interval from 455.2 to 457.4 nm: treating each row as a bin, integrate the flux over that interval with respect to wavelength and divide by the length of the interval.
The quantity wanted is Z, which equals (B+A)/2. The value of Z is 5.93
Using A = 5.98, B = 5.87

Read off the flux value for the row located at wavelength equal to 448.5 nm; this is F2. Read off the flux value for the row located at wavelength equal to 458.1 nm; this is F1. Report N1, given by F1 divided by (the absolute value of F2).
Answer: 1.04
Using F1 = 5.84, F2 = 5.61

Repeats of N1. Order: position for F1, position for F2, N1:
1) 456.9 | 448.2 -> 1.03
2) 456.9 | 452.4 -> 1.05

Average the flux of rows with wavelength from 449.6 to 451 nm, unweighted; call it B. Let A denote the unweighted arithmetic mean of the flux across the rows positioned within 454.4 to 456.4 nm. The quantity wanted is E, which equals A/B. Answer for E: 0.96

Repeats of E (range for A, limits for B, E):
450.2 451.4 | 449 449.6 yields 1.11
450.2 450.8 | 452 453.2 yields 1.22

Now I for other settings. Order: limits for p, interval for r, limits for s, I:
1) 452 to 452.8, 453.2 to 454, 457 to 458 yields 18.0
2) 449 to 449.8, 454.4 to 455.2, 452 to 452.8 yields 17.3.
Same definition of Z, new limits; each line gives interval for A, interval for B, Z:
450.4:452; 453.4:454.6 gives 6.03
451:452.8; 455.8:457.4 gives 5.89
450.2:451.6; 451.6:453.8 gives 5.95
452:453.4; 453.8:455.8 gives 5.65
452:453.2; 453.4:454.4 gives 5.65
